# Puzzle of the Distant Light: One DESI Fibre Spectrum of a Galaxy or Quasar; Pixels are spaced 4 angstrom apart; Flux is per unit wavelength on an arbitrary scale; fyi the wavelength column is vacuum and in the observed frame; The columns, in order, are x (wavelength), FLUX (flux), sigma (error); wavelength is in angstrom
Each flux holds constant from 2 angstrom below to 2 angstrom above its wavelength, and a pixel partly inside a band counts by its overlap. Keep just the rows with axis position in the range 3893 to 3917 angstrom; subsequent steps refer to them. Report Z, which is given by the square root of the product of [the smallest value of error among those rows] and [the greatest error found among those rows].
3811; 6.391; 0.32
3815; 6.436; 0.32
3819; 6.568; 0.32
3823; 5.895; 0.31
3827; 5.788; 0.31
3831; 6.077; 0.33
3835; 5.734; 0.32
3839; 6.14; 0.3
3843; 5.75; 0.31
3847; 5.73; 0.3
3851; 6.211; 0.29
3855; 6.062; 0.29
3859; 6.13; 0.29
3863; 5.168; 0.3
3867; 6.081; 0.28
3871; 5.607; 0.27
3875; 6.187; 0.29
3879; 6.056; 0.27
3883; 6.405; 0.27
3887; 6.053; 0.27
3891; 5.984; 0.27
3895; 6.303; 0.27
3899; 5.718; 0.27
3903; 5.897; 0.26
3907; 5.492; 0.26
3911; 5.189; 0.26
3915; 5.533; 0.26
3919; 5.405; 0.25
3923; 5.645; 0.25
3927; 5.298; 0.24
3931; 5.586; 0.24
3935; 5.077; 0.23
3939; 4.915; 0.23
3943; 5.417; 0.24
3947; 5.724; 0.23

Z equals 0.26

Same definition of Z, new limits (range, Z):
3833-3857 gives 0.30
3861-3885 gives 0.28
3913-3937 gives 0.24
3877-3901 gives 0.27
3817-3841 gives 0.31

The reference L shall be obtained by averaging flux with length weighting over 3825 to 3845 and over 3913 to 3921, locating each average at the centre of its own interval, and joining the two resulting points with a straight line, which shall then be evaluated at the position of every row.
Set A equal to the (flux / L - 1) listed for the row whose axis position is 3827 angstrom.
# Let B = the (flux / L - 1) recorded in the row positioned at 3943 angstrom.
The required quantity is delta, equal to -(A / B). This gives 1.6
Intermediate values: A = -0.03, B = 0.02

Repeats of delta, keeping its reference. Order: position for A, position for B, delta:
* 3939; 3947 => 1.1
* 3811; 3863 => 0.6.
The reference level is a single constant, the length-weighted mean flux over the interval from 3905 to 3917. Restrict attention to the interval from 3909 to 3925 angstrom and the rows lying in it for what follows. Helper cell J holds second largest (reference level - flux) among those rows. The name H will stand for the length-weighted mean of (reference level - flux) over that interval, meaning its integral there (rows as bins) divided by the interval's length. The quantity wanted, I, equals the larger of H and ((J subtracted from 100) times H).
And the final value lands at -0.04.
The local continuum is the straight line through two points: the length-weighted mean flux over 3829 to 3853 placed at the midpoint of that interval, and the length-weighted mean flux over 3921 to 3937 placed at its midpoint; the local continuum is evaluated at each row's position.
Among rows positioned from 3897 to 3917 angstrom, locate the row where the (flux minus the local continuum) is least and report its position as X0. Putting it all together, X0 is 3911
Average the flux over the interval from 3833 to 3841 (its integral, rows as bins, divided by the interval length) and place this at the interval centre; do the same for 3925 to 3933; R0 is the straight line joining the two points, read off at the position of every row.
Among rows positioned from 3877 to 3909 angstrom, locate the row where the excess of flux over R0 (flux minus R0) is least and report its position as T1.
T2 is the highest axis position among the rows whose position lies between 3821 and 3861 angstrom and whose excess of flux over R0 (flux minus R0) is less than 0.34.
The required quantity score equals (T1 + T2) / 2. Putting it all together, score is 3883 angstrom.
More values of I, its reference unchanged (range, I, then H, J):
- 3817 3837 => -0.61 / -0.61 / -0.4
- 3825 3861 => -0.55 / -0.55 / -0.3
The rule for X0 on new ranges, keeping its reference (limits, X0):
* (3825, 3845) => 3835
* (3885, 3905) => 3899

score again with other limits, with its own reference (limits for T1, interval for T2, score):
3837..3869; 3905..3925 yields 3893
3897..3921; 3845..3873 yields 3891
